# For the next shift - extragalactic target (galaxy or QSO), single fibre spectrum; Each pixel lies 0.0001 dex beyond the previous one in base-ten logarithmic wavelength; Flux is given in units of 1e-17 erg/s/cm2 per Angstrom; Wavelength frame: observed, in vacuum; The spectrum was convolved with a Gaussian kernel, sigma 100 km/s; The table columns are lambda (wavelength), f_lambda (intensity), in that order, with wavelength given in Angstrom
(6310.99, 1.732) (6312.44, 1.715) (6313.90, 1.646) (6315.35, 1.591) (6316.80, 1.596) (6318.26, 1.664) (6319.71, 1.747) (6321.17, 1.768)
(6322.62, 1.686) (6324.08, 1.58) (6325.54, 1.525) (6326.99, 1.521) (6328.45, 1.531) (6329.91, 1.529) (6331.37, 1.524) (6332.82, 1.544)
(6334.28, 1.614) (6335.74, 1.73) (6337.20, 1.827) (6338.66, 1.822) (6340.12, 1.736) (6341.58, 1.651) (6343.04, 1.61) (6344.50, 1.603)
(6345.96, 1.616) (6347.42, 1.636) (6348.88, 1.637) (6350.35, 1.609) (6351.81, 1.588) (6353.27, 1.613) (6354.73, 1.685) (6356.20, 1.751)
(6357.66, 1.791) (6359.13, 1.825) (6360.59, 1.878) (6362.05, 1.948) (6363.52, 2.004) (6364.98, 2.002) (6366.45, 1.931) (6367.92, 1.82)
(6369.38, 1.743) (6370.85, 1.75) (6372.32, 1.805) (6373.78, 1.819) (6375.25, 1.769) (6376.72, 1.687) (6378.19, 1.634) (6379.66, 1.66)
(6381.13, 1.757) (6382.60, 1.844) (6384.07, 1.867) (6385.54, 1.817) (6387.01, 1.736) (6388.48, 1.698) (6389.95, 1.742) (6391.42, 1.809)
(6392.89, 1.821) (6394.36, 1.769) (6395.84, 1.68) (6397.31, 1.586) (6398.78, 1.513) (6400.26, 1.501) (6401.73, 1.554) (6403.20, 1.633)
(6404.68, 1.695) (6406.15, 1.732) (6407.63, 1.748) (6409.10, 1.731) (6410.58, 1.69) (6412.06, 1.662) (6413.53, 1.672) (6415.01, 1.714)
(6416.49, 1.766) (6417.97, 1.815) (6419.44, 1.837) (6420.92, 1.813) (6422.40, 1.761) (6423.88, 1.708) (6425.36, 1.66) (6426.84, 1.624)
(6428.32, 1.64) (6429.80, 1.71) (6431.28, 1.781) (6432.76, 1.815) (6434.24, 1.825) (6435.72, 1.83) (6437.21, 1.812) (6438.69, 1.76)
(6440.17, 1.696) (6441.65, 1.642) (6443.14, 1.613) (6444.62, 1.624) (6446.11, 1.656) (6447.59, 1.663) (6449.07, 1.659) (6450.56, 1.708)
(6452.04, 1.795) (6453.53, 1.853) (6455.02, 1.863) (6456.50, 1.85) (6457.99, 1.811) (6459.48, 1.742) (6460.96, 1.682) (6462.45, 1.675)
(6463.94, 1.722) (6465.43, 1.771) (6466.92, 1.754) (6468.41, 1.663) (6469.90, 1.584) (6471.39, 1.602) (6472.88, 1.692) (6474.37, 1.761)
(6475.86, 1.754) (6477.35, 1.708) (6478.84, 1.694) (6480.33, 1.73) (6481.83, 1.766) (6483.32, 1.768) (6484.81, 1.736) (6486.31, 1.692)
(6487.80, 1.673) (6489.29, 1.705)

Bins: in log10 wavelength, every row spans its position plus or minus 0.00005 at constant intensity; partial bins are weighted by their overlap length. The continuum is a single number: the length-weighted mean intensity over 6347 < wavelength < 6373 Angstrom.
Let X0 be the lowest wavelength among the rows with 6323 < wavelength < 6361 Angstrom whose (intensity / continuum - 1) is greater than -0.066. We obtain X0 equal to 6335.74 Angstrom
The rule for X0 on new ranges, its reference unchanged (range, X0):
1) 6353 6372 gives 6354.73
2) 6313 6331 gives 6318.26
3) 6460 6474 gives 6460.96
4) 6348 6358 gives 6354.73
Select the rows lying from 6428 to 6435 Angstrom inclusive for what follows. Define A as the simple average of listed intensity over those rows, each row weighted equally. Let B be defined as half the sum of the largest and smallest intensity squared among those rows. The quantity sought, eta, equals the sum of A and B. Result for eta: 4.8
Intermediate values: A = 1.75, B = 3.0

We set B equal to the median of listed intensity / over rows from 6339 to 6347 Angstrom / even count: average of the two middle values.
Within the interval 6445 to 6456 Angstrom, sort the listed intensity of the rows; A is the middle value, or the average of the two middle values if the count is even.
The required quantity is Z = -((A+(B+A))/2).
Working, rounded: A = 1.71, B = 1.62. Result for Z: -2.52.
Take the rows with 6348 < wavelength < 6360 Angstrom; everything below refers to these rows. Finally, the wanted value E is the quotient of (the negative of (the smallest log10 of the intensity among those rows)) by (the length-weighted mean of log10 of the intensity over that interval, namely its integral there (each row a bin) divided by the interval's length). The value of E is -0.88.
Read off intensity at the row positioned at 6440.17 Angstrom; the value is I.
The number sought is 1.696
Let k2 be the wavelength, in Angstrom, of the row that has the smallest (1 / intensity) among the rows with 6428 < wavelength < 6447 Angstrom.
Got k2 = 6435.72 Angstrom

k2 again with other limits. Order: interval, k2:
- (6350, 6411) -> 6363.52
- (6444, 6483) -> 6455.02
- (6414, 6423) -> 6419.44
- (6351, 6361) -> 6360.59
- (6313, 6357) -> 6337.20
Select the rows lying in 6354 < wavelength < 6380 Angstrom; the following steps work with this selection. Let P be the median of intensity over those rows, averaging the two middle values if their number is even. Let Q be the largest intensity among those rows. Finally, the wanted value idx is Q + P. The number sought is 3.80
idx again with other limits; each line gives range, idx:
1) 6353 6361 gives 3.65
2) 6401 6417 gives 3.46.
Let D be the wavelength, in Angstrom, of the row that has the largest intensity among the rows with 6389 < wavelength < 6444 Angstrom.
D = 6419.44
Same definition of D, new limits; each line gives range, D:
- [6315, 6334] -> 6321.17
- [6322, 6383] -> 6363.52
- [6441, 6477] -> 6455.02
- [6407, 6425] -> 6419.44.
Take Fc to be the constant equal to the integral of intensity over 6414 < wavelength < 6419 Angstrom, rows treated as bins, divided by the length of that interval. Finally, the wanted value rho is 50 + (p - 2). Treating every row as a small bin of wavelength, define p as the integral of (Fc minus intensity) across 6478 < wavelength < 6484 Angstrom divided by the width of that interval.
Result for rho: 48.0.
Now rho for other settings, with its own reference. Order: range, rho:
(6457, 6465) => 48.0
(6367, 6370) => 48.0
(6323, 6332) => 48.2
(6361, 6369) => 47.8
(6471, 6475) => 48.1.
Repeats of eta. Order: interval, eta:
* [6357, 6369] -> 5.5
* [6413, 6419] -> 4.8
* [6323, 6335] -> 4.0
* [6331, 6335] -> 4.0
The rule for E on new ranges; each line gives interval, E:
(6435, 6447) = -0.90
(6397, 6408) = -0.85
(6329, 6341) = -0.83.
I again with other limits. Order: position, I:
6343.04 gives 1.61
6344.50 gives 1.603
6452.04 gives 1.795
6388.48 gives 1.698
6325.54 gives 1.525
